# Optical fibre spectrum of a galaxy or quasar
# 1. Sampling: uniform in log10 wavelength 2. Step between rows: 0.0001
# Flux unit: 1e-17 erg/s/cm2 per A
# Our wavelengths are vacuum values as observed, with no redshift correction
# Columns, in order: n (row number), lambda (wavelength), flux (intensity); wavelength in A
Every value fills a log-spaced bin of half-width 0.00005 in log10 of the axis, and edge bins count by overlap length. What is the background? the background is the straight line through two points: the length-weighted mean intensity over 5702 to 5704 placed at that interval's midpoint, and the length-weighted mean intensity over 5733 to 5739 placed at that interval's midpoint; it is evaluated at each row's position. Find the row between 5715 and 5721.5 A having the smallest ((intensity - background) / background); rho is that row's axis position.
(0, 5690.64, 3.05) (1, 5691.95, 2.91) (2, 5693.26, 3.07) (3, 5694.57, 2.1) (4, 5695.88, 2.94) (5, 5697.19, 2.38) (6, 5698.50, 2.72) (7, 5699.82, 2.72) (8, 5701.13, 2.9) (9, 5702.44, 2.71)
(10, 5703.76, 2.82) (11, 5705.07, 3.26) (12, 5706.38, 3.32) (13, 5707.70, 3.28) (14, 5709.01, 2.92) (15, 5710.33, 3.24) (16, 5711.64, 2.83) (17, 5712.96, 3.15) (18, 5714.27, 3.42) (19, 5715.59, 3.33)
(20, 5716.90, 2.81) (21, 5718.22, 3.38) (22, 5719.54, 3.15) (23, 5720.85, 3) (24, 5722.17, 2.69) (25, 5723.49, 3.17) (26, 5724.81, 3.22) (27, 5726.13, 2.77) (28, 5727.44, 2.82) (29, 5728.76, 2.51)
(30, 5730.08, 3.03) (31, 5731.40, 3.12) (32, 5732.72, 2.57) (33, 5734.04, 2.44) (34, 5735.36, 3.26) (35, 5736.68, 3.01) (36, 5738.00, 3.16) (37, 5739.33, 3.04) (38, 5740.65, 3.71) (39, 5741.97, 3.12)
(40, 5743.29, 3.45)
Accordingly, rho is 5716.90 A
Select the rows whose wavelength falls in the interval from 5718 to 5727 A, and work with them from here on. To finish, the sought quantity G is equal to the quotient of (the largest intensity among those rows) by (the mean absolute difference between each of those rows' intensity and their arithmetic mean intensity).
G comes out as 17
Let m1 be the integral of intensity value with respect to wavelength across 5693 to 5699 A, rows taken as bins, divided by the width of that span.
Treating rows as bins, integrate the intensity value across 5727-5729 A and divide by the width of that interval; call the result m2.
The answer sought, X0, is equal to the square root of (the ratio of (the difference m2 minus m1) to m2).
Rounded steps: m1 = 2.61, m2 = 2.68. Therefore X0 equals 0.16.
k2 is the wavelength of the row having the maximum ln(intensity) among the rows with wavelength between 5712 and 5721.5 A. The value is 5714.27 A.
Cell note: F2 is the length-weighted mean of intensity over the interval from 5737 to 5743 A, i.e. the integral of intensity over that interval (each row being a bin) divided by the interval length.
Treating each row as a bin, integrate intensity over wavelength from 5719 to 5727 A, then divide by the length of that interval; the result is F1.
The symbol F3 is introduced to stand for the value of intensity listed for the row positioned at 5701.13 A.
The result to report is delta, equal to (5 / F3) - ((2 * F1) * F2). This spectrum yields -17.8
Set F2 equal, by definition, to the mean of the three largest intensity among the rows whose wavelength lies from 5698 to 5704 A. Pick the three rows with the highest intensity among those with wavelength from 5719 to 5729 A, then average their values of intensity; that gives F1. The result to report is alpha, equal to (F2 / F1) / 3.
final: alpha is 0.29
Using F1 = 3.18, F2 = 2.81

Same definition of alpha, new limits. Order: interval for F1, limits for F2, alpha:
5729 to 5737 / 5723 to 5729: 0.33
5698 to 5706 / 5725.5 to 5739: 0.35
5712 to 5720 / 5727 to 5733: 0.30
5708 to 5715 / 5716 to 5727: 0.33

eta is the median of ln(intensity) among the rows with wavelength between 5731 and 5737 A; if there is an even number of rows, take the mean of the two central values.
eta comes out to 1.10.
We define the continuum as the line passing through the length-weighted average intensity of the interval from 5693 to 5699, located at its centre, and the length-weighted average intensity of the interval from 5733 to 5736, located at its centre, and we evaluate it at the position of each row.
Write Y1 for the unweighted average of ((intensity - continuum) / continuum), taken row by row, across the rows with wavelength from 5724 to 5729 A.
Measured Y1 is 0.02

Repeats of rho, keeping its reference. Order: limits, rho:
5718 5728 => 5722.17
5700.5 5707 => 5702.44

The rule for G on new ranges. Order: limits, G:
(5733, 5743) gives 16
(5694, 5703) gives 13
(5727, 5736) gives 12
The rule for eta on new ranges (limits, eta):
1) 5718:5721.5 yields 1.15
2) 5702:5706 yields 1.04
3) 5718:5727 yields 1.15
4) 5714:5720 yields 1.20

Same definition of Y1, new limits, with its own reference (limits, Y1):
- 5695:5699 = 0.02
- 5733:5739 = 0.05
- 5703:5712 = 0.16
